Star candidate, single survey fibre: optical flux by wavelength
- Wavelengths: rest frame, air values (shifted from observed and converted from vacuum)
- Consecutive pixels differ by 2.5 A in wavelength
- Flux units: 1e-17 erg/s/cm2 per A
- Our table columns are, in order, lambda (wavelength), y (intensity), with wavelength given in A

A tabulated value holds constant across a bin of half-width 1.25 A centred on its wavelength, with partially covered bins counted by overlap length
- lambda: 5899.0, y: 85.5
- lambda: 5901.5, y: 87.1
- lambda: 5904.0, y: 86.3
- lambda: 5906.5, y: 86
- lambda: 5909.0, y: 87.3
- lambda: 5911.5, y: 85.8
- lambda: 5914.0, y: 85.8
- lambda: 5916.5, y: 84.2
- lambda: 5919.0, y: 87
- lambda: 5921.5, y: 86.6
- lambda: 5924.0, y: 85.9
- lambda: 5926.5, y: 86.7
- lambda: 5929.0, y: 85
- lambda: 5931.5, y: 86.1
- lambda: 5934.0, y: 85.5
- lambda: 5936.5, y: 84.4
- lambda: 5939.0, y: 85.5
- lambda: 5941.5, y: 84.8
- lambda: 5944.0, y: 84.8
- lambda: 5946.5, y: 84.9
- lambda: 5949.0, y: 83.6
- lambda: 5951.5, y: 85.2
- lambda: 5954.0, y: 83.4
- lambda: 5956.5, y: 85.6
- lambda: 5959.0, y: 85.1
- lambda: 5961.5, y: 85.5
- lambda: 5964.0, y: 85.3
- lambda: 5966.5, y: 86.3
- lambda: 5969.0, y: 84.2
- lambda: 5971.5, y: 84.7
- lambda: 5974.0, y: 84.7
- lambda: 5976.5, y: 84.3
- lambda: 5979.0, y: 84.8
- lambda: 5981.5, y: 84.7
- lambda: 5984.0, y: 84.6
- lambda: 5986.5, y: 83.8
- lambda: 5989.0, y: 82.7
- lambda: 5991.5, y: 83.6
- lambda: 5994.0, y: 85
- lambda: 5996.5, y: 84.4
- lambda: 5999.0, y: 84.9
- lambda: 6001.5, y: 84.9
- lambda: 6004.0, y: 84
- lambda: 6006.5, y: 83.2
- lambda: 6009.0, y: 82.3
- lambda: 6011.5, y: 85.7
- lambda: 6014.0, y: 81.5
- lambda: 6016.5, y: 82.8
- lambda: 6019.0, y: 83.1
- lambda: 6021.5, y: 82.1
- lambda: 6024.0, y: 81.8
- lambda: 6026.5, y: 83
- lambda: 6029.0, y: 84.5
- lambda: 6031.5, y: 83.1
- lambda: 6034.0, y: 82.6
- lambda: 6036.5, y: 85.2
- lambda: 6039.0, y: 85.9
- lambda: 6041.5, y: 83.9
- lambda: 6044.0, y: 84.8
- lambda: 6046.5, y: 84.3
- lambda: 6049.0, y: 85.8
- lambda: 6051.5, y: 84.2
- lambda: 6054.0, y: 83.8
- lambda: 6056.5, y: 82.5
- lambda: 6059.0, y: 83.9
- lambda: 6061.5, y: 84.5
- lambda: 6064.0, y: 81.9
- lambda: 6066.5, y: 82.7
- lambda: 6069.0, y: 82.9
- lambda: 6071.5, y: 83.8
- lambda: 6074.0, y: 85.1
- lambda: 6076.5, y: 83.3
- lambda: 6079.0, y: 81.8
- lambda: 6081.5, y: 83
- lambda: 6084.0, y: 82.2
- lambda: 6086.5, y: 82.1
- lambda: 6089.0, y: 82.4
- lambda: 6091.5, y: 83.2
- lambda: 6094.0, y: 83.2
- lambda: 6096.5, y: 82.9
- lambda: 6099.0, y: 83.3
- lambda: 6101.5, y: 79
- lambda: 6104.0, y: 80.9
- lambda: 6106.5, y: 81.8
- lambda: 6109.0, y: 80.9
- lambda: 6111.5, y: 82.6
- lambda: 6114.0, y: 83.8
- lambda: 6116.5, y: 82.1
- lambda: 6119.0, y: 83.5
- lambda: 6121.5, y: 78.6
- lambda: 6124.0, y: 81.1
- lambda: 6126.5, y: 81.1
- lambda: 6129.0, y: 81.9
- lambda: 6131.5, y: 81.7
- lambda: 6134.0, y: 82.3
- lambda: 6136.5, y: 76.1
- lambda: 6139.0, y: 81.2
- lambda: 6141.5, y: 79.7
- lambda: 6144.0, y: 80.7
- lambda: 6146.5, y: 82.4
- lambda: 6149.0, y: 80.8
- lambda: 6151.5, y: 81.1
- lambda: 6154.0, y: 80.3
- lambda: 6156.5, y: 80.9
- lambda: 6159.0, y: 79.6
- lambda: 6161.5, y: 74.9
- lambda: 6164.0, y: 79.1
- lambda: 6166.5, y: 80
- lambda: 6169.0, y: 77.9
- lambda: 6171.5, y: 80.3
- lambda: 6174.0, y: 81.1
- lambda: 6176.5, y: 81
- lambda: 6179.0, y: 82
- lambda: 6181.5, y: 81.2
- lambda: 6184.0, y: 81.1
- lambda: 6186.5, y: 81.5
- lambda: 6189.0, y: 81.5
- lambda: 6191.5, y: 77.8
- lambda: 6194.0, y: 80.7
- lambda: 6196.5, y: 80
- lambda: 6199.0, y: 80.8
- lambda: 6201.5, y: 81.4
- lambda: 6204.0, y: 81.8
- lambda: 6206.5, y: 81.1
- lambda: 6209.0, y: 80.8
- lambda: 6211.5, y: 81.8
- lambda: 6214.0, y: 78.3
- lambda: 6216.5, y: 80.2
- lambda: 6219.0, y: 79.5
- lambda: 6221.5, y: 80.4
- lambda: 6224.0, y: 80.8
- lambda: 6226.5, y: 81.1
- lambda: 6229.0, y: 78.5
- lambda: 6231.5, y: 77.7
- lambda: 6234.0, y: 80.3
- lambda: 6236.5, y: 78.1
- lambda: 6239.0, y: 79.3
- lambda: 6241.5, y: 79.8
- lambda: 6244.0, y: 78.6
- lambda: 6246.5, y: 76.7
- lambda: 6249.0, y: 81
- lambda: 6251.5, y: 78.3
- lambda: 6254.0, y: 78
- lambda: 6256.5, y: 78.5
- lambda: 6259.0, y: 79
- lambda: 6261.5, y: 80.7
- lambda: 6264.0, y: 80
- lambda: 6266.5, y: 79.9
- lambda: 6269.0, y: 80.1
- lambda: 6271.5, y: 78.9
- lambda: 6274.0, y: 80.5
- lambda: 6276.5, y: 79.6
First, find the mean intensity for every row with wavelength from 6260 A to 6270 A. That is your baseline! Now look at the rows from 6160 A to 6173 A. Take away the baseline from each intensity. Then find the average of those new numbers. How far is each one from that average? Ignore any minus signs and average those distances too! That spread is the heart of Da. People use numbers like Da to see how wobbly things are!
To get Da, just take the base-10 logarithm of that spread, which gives 0.21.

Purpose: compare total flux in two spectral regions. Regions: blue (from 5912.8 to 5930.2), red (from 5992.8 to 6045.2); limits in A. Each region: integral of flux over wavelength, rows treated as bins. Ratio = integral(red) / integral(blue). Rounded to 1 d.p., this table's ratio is 2.9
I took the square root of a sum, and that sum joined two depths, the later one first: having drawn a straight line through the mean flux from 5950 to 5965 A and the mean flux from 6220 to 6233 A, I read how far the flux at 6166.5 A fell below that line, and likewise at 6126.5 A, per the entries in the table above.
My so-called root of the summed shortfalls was 1.21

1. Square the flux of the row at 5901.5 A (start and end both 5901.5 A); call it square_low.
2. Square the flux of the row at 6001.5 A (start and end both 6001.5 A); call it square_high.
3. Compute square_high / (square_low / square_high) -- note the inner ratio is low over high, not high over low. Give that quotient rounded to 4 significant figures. 6848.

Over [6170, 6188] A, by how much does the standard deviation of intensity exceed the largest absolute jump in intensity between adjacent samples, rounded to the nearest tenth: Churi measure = -0.5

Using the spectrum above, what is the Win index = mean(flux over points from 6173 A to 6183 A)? 81.3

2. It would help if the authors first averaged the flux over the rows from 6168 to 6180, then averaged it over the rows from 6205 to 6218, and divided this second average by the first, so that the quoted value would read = 1.000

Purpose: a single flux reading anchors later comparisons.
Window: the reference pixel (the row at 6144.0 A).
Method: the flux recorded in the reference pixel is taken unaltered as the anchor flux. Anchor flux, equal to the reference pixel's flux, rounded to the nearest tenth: 80.7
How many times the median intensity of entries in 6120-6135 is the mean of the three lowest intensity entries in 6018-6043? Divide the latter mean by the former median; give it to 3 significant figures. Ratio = 1.01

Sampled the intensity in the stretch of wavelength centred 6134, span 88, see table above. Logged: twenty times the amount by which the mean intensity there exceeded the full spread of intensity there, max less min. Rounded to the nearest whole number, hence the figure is 1440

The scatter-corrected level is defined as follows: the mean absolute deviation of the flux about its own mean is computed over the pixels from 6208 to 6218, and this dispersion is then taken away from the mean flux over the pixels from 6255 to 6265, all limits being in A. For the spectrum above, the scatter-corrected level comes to 78.5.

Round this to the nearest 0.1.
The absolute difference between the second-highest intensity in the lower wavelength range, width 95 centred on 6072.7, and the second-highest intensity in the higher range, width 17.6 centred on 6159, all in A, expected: 4.9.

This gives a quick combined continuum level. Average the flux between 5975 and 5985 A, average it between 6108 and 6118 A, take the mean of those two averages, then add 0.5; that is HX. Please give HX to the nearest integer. 84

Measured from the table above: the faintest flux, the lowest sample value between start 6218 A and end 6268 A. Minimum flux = 76.7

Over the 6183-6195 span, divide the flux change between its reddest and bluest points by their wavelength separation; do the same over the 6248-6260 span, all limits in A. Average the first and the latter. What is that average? -0.12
